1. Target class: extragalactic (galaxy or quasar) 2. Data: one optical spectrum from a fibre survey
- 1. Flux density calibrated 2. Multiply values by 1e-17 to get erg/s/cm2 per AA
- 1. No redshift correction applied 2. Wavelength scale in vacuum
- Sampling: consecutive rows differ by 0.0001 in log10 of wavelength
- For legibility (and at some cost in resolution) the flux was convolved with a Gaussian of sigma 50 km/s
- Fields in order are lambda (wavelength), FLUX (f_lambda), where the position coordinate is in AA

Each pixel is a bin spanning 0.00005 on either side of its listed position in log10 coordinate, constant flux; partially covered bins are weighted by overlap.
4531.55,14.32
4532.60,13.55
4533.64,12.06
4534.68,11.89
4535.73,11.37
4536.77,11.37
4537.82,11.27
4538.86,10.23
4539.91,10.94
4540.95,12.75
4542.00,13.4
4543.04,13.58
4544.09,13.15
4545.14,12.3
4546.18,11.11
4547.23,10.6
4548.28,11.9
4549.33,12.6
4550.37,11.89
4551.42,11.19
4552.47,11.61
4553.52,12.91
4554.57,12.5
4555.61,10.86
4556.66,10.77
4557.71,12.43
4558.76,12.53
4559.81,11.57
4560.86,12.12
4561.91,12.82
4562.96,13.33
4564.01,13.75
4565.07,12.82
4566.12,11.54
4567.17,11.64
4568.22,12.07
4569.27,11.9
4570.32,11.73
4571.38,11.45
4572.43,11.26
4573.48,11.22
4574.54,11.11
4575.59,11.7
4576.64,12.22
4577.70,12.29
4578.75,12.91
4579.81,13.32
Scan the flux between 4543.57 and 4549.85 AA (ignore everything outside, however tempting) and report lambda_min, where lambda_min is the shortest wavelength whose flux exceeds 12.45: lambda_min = 4544.09 AA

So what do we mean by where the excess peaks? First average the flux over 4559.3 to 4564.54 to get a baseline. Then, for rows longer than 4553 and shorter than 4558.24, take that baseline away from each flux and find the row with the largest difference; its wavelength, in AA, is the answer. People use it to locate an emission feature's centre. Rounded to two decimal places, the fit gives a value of 4553.52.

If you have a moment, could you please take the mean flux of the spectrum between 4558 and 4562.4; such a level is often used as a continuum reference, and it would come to 12.3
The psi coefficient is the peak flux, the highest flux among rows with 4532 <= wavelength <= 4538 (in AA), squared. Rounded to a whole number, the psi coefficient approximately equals 184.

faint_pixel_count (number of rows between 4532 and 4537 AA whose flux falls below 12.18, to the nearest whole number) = 4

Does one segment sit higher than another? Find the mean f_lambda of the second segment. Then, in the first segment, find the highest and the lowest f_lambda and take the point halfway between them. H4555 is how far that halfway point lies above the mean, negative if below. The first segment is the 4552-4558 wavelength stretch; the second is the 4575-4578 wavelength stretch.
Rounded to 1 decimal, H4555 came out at -0.2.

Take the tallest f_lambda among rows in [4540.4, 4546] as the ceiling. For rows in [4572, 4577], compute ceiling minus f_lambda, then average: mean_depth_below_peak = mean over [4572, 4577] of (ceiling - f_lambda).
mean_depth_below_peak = 2.1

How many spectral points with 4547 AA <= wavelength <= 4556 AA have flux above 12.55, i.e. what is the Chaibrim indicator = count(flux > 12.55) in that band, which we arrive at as 2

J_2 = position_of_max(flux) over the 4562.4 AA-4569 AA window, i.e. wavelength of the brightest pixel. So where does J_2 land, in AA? 4564.01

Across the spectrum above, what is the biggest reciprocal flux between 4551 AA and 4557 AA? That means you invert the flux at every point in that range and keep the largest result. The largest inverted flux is 0.093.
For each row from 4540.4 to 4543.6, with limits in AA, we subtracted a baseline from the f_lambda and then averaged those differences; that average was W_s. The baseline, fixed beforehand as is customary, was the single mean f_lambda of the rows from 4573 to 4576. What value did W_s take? 1.9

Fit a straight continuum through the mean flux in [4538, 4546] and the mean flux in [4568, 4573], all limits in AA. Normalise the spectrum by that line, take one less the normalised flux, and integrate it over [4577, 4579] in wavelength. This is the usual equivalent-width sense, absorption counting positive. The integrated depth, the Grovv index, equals -0.2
